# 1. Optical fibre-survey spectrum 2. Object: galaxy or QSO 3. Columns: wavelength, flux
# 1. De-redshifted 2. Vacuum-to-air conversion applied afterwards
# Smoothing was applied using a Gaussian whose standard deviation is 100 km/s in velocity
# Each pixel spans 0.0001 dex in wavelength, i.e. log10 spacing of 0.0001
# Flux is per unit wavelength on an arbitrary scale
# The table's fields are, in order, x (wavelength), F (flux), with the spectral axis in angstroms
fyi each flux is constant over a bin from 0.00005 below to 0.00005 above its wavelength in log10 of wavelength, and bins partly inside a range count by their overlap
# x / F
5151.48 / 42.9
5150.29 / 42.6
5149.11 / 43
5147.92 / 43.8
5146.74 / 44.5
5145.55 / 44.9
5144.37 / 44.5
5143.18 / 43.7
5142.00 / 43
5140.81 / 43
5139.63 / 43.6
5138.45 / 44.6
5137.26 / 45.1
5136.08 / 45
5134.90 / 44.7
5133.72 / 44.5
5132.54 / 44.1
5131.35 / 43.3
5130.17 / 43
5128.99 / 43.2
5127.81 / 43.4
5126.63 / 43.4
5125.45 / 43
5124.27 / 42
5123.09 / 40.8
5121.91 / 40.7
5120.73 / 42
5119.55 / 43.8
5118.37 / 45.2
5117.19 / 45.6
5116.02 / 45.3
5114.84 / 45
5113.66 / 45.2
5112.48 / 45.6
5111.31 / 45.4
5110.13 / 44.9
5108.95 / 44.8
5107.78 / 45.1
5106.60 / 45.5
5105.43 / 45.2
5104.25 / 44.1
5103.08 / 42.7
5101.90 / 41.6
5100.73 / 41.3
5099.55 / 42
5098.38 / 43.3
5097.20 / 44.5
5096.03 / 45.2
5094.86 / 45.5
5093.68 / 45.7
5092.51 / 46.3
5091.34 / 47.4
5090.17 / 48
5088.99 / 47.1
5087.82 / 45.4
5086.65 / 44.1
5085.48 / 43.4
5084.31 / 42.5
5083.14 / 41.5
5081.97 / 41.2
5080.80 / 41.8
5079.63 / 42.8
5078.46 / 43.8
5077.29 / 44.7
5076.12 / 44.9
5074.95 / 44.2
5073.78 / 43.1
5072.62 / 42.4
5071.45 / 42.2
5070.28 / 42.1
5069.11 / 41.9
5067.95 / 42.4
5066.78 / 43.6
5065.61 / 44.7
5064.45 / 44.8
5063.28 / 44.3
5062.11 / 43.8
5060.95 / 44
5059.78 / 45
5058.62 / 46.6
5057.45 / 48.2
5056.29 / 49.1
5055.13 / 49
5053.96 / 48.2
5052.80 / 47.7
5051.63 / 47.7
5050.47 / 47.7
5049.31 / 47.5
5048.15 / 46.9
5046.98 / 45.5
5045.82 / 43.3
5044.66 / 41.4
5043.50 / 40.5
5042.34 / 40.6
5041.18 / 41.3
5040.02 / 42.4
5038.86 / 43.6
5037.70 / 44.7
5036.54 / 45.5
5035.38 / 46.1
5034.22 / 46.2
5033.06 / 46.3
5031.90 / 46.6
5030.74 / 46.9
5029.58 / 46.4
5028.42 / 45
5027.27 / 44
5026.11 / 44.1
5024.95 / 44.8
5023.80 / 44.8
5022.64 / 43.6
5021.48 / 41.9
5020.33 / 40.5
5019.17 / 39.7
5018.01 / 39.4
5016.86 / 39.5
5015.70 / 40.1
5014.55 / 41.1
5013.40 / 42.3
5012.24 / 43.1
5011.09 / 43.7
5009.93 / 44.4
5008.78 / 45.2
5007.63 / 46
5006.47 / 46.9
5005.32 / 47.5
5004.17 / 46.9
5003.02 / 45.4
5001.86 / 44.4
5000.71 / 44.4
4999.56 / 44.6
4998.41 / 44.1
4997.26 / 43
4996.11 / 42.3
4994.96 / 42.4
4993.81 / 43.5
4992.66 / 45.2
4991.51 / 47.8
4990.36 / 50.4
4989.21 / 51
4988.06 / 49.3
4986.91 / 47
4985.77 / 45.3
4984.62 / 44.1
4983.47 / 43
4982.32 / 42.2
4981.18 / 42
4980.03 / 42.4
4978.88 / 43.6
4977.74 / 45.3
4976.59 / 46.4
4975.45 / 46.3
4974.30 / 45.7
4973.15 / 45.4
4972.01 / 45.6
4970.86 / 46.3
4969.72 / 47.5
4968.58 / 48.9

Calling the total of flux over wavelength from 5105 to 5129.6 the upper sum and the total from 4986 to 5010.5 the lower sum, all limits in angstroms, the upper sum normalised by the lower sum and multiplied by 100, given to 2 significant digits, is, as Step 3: 96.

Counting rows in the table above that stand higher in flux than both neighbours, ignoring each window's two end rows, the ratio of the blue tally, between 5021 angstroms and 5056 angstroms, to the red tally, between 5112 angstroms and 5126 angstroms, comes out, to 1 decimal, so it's 1.0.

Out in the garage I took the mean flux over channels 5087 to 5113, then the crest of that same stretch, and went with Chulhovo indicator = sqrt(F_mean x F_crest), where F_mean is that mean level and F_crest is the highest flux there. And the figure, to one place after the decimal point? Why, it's 46.4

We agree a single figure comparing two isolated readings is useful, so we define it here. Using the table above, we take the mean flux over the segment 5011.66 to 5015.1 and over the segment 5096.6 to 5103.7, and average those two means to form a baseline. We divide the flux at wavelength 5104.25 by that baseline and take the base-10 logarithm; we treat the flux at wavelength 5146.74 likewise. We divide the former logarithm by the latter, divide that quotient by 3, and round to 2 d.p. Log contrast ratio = 0.27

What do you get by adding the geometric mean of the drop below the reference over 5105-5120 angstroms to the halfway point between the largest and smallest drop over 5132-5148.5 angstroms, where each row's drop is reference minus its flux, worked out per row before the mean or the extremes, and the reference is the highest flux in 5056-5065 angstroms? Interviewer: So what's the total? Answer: 9.0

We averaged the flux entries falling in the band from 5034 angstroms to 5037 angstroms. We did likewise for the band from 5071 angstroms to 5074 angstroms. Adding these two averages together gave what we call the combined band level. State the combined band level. 88.5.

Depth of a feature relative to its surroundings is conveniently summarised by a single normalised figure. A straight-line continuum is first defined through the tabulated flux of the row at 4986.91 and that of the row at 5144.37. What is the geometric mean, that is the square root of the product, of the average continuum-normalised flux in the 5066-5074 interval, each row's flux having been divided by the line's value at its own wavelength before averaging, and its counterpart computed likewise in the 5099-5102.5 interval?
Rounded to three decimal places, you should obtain 0.926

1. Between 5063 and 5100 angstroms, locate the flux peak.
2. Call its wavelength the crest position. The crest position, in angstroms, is 5090.17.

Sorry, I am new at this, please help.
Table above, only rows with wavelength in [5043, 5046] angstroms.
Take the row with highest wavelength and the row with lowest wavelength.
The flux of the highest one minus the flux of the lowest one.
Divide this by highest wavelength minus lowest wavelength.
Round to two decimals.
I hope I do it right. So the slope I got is 1.21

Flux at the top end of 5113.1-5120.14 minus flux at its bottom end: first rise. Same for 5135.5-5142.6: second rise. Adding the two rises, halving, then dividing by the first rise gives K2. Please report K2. 1.2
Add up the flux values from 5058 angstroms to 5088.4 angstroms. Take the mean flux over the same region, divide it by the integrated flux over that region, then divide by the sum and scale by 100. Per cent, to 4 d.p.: 0.0029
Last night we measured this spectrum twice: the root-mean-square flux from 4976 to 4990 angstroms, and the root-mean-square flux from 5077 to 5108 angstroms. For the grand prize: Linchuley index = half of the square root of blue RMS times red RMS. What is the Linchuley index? 22.3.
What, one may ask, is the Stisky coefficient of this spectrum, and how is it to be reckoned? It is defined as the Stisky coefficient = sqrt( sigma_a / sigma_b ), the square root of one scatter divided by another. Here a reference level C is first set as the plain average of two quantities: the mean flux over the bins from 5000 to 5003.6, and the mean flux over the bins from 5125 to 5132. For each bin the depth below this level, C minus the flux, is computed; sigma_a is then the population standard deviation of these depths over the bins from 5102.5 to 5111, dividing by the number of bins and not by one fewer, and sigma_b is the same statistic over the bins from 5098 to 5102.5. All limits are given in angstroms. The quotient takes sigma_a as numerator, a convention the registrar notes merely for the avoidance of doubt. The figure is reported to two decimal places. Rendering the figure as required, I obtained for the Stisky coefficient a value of 1.07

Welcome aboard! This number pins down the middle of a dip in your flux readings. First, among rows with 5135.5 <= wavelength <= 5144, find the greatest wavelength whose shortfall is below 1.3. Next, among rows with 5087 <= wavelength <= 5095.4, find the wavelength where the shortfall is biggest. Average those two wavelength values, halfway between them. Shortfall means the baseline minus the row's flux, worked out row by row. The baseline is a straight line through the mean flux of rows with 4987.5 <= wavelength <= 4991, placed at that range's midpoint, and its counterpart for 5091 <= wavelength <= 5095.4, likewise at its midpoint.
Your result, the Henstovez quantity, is 5115.5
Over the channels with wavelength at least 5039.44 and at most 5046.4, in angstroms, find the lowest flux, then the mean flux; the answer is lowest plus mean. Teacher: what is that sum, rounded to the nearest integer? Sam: 82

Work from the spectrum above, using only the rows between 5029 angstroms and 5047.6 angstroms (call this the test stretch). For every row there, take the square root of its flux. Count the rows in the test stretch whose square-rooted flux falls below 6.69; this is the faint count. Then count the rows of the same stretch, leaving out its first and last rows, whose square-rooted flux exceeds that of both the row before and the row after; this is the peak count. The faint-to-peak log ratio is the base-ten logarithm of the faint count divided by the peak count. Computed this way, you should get 0.903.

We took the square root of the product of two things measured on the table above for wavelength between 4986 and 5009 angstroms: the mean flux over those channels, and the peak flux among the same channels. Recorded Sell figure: 48.4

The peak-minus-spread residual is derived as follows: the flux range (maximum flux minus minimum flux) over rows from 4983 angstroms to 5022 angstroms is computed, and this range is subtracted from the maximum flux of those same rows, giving 39.4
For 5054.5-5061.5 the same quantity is 44.0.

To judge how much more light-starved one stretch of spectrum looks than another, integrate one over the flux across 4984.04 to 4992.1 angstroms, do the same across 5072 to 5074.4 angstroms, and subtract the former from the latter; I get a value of -0.11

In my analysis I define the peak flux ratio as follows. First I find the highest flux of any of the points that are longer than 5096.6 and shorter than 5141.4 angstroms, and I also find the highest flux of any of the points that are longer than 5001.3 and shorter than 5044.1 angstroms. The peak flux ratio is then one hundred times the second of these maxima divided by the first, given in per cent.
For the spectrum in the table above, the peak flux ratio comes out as 104.2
